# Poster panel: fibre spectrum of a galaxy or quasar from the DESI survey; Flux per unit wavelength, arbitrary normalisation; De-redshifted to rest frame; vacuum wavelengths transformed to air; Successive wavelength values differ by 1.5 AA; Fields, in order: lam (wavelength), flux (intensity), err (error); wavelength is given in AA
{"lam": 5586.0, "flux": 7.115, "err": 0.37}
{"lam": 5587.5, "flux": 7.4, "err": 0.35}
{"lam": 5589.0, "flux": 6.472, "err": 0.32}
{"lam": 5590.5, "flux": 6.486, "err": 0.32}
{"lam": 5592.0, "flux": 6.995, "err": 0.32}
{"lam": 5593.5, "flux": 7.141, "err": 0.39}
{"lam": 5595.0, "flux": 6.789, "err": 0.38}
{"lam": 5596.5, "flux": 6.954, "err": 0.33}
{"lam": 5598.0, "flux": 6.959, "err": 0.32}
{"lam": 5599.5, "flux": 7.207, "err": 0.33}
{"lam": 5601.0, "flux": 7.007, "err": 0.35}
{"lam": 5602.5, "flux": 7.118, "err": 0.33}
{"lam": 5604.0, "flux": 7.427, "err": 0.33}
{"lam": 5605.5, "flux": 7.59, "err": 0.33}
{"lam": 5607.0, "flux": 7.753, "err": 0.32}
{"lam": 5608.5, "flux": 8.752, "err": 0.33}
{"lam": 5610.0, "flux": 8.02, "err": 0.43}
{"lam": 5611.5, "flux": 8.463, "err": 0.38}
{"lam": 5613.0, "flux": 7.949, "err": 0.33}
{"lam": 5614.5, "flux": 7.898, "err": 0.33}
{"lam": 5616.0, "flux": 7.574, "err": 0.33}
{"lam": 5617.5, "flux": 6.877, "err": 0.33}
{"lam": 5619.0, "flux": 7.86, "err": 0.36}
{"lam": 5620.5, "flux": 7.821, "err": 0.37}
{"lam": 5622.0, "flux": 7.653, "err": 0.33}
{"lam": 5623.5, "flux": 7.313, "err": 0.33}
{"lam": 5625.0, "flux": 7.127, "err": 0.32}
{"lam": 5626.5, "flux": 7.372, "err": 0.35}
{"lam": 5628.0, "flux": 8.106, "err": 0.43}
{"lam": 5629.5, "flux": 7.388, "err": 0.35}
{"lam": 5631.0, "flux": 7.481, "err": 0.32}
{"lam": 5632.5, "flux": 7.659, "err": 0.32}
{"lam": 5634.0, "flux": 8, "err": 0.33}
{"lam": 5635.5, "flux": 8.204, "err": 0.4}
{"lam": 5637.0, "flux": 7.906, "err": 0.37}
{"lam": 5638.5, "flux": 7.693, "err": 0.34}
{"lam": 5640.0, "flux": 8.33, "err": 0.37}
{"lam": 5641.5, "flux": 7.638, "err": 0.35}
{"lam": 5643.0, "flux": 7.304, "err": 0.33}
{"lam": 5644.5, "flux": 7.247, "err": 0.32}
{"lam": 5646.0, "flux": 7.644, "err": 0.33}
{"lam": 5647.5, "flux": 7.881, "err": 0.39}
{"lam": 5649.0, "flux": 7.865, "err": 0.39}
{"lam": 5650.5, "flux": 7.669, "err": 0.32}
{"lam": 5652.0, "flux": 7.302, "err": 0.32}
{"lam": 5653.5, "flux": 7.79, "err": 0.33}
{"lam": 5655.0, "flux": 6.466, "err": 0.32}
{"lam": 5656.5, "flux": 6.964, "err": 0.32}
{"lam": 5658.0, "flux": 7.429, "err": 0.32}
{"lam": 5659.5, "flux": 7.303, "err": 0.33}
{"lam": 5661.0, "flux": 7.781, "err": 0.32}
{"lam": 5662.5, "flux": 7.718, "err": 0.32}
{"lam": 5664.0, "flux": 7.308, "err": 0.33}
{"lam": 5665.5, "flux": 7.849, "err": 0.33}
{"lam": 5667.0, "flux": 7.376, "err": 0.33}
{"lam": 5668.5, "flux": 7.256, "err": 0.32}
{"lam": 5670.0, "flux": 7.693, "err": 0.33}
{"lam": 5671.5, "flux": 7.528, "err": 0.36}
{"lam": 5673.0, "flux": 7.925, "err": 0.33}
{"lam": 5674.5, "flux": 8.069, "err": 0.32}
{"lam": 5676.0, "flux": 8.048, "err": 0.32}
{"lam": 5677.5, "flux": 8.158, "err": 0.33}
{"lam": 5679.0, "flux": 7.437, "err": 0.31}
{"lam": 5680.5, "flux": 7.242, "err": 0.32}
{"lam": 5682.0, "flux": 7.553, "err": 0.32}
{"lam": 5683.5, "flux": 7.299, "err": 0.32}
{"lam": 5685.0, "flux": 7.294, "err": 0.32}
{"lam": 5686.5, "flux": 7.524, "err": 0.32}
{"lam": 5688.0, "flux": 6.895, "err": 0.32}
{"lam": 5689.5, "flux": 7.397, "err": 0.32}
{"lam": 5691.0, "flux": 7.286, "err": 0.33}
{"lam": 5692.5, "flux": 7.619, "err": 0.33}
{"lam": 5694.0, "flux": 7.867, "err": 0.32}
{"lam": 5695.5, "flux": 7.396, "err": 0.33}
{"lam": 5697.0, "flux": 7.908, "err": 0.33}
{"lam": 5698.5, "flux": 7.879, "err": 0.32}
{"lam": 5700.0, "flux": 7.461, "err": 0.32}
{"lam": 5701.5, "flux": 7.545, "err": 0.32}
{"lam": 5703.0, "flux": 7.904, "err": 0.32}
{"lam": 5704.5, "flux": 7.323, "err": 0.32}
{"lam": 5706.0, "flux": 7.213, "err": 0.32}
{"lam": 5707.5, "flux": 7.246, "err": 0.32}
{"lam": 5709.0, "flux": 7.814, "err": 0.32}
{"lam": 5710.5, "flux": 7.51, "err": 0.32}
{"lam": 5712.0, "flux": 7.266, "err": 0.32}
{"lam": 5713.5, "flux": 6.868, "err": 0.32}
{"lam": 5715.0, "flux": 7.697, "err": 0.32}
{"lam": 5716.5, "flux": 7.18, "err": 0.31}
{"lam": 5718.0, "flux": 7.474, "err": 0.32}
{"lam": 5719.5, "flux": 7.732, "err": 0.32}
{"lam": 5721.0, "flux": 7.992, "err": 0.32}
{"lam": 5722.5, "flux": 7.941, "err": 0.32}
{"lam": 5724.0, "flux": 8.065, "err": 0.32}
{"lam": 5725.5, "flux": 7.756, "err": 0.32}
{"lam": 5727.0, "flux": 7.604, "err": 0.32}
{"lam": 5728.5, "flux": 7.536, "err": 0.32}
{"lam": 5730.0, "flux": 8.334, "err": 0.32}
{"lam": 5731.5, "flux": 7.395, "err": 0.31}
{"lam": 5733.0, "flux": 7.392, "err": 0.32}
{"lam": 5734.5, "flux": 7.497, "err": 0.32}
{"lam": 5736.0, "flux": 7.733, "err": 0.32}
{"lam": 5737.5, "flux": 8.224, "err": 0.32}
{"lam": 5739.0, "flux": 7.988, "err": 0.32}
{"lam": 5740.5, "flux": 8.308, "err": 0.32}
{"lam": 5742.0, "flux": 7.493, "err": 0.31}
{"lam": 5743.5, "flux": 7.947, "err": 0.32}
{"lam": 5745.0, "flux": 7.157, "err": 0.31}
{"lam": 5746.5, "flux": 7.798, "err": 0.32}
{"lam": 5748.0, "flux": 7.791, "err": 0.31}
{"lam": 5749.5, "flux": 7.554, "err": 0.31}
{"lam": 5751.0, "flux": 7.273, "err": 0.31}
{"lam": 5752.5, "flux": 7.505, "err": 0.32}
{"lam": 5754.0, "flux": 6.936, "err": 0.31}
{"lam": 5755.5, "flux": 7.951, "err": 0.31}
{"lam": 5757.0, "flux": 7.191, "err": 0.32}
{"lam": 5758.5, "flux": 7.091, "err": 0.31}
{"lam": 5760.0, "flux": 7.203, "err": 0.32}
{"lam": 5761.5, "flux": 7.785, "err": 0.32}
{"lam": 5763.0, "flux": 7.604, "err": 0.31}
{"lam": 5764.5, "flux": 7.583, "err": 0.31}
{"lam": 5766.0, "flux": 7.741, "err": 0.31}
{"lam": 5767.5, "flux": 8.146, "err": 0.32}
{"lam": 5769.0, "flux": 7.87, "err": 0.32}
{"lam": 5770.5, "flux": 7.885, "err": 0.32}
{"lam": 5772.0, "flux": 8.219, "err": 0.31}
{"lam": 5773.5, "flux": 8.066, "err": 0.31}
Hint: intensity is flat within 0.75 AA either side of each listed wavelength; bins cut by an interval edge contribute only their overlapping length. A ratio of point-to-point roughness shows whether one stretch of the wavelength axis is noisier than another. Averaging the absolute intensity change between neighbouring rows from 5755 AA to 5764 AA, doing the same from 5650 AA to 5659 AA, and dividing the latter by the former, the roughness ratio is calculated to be 1.8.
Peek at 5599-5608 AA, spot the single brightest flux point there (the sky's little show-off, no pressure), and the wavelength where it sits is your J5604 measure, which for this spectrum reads 5607.0 AA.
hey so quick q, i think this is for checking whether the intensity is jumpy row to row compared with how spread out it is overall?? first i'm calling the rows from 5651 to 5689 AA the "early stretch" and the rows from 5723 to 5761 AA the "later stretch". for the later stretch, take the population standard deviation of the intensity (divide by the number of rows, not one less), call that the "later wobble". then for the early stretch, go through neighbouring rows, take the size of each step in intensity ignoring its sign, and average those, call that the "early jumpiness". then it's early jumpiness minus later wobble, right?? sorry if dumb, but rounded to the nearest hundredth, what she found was -0.02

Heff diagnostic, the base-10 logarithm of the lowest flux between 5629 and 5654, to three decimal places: 0.860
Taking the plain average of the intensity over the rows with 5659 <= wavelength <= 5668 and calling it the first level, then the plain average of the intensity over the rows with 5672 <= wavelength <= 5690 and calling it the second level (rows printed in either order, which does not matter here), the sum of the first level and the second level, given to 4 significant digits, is 15.13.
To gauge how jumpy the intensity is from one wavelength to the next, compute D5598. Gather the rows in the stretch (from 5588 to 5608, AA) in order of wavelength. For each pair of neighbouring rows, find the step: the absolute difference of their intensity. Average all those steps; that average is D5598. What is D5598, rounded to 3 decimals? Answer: 0.199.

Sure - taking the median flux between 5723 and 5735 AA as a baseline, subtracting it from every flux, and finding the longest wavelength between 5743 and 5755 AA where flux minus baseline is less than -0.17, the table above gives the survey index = 5754.0 AA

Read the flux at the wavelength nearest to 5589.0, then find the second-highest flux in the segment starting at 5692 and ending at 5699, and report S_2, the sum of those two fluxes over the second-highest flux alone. 1.82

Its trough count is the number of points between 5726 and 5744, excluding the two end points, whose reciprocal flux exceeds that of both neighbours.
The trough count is 4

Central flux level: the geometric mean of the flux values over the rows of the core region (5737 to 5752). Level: 7.74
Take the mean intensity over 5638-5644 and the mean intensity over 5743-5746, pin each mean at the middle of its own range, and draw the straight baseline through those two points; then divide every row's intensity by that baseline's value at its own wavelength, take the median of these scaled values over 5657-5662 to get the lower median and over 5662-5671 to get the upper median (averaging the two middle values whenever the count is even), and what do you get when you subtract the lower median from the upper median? 0.02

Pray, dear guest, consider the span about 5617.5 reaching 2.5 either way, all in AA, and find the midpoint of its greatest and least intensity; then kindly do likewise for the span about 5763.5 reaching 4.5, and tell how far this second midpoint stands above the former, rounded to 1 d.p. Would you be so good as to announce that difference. 0.3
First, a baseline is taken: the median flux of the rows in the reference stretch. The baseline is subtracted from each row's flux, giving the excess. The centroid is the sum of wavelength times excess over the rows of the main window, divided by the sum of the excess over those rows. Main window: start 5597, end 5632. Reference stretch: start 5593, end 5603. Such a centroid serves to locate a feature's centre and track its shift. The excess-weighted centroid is 5615.3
